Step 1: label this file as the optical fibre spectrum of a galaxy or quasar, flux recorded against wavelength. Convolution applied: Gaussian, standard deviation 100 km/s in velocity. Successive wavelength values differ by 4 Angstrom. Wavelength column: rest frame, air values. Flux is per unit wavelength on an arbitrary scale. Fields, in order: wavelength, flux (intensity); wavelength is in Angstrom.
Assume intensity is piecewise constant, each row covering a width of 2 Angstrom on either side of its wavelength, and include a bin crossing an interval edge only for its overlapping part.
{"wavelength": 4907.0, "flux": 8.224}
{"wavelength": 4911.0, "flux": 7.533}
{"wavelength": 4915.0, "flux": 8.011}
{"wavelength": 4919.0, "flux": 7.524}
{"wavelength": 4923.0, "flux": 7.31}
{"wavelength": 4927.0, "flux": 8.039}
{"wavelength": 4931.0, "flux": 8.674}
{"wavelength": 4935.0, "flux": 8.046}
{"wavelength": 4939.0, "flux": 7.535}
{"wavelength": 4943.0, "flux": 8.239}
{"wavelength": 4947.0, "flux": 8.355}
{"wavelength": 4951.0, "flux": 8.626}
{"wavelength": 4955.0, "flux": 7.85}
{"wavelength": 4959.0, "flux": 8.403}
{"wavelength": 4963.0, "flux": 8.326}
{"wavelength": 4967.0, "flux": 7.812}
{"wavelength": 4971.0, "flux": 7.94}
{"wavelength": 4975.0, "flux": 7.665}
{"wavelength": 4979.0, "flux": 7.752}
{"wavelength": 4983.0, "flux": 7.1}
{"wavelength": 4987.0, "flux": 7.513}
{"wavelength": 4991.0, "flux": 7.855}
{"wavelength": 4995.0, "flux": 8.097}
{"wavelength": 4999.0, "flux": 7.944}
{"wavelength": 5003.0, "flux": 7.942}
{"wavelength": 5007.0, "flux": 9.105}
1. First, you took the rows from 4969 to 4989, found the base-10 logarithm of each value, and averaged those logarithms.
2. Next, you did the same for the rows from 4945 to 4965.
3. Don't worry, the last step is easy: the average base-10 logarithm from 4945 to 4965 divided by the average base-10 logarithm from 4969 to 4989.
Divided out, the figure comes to 1.04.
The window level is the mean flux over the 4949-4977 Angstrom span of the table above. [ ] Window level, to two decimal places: 8.09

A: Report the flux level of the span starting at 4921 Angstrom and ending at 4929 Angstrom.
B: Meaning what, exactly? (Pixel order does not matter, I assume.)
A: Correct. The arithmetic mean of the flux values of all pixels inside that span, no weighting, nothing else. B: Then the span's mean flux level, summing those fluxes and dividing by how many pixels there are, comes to 7.67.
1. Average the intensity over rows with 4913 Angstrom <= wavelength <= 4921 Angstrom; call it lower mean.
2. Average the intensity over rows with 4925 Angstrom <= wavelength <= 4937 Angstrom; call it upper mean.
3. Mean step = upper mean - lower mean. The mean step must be 0.49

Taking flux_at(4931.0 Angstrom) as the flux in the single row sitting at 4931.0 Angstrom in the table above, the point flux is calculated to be 8.674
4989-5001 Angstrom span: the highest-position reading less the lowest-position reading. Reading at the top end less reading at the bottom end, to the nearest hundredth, 0.09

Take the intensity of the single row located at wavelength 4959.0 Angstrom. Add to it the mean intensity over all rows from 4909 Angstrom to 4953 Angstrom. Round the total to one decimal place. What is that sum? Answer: 16.4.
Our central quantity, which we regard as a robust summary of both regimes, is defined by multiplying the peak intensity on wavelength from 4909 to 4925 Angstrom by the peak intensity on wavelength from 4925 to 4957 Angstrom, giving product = 69.5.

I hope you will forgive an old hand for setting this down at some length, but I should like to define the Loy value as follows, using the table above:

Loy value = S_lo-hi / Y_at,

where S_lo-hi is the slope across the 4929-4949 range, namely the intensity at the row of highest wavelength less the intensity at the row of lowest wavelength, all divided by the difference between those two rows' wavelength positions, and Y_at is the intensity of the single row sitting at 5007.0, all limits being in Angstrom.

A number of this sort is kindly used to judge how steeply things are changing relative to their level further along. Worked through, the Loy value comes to -0.002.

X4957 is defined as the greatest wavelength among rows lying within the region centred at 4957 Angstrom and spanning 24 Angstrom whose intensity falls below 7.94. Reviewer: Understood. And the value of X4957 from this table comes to 4967.0 Angstrom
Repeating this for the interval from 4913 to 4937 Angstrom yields 4923.0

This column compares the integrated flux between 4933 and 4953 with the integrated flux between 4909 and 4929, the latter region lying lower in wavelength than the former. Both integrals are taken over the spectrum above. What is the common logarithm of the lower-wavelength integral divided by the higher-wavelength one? -0.03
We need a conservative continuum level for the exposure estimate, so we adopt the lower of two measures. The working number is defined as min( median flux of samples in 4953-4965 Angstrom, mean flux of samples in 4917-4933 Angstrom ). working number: 7.89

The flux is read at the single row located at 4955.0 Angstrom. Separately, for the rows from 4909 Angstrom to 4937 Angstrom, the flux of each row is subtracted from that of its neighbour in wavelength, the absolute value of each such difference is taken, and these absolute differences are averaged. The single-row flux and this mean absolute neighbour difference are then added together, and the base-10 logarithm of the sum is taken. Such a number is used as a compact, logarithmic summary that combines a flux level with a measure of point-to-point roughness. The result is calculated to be 0.923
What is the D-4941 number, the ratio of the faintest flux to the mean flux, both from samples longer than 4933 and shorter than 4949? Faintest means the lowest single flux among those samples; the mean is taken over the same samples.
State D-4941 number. 0.937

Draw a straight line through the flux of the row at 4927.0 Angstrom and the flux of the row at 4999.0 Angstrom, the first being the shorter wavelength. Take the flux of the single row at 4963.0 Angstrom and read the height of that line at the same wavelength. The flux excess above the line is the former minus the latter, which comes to 0.33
